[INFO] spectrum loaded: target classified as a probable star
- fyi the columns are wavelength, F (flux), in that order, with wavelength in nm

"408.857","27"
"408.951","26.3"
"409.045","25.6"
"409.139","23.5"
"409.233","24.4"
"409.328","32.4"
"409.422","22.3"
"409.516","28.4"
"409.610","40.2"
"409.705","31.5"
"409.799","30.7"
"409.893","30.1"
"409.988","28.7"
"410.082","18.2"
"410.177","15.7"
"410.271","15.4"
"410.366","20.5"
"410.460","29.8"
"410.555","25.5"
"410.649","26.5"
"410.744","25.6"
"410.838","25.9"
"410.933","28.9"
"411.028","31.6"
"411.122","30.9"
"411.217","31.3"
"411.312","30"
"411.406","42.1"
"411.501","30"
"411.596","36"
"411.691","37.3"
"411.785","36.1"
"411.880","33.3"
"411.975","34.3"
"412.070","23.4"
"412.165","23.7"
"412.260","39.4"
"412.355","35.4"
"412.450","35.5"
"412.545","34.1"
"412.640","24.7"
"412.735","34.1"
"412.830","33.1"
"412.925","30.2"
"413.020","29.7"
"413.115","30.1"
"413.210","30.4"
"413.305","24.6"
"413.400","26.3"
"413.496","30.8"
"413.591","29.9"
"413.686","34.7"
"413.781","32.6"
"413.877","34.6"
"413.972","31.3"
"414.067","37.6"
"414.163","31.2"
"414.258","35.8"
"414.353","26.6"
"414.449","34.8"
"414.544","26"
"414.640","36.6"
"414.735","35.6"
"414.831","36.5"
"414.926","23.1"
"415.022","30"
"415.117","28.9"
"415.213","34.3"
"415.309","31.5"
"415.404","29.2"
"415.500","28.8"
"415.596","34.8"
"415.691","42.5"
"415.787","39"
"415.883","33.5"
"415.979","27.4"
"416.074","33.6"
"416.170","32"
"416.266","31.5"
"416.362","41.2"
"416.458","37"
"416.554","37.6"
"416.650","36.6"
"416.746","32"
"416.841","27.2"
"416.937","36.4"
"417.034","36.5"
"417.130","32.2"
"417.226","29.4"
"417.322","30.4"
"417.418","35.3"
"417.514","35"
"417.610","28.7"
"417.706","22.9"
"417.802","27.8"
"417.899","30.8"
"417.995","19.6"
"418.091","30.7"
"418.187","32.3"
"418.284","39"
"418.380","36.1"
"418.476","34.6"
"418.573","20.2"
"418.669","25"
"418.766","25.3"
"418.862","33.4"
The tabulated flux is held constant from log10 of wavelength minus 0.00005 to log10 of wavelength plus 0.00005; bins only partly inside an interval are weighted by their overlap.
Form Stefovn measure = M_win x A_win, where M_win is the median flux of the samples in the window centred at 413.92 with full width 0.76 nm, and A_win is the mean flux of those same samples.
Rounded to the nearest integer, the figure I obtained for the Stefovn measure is 1124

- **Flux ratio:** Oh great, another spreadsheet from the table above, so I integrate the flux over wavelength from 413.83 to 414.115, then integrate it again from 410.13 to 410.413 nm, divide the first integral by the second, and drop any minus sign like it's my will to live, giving 2.02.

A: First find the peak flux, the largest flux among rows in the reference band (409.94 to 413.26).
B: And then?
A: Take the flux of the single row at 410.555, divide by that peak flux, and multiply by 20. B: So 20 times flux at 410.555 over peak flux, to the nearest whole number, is 12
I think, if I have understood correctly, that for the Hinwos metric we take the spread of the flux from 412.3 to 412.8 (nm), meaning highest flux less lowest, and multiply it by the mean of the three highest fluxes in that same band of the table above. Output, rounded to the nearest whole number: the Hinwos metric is 378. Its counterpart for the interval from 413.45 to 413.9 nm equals 163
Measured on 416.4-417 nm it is 385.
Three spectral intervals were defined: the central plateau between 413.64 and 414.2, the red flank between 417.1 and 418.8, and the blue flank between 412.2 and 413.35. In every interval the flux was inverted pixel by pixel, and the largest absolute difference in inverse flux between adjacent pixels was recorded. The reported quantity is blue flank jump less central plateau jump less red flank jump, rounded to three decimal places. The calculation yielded -0.015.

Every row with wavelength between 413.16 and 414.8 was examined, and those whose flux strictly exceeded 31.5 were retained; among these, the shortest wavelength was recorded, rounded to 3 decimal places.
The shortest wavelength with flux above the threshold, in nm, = 413.686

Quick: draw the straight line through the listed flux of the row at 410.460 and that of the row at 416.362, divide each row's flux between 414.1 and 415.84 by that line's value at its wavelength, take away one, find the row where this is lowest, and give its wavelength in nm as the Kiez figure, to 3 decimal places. 414.926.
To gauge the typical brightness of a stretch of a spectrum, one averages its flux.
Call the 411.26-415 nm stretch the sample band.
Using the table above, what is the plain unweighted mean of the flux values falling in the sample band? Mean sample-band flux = 32.1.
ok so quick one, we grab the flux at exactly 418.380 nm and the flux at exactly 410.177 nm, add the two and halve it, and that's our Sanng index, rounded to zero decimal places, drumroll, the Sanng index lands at 26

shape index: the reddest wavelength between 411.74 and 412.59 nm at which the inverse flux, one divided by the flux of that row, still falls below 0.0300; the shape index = 412.545 nm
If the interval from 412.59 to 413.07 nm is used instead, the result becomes 412.735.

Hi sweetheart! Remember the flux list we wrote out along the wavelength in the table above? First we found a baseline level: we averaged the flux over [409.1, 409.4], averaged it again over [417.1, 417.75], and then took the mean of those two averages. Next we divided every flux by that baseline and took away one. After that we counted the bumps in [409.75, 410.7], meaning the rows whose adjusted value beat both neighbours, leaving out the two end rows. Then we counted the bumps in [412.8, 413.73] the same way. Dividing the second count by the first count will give 2.0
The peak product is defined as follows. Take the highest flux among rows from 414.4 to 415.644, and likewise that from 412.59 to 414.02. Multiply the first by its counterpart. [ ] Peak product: 1270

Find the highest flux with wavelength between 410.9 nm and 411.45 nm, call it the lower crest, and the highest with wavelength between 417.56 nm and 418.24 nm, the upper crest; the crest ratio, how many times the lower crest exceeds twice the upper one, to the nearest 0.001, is 0.652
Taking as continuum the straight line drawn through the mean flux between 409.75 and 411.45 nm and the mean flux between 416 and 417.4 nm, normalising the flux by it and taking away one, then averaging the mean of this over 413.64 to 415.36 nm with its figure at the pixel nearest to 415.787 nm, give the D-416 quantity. 0.11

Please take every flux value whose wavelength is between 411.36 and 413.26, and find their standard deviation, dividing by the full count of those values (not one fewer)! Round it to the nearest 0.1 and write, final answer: 4.8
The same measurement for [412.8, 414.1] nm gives 3.2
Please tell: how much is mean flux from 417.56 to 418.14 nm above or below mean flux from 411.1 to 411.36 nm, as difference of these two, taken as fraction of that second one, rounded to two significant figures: -0.13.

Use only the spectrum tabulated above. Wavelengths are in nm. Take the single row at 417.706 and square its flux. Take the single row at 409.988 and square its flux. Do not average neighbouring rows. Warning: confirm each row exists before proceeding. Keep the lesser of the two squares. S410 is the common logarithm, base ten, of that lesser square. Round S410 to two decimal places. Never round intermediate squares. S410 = 2.72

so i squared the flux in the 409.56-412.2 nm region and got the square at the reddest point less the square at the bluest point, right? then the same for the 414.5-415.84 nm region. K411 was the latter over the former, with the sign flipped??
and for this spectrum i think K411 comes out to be 0.8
